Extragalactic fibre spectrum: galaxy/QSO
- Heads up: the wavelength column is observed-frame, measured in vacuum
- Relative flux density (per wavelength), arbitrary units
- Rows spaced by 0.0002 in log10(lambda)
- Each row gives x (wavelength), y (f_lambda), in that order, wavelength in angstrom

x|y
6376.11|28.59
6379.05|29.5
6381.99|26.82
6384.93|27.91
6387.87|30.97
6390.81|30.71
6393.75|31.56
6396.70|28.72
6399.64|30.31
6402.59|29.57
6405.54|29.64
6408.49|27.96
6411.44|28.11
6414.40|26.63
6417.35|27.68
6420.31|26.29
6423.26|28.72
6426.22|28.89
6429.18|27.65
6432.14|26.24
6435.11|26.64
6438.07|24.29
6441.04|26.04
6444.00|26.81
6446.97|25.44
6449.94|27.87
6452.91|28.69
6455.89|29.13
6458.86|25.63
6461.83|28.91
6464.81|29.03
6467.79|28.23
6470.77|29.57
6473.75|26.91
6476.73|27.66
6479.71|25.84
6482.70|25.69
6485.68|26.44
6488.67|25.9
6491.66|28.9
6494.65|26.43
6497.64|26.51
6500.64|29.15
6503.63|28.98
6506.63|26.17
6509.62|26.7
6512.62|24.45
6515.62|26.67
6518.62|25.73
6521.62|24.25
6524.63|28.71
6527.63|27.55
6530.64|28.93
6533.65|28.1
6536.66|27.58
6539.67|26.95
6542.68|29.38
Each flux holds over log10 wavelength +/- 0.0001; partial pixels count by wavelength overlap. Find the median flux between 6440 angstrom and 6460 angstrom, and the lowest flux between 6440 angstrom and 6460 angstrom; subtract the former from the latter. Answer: -1.4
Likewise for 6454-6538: -3.0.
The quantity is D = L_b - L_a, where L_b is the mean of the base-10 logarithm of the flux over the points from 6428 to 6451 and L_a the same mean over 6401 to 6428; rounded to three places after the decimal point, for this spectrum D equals -0.029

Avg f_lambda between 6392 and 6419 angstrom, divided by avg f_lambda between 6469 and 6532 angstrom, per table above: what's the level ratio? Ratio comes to 1.07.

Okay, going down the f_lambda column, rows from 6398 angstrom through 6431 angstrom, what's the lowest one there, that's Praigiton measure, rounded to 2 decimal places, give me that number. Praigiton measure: 26.29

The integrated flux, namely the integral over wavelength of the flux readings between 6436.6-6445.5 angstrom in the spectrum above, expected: 229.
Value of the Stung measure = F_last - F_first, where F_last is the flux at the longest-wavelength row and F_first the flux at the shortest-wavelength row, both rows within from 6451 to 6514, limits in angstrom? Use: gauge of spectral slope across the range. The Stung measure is -4.2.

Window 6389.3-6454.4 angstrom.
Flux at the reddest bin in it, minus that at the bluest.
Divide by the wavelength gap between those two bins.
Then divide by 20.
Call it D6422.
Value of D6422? -0.0016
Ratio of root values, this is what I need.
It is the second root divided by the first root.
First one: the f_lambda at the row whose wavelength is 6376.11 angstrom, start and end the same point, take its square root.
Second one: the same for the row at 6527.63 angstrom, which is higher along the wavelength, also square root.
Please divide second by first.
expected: 0.98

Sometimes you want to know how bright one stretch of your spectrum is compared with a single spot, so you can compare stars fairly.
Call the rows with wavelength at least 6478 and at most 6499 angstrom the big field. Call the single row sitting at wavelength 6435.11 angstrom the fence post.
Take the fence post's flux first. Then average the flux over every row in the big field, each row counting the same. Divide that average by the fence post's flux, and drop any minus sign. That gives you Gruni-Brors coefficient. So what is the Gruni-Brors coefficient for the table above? 0.996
